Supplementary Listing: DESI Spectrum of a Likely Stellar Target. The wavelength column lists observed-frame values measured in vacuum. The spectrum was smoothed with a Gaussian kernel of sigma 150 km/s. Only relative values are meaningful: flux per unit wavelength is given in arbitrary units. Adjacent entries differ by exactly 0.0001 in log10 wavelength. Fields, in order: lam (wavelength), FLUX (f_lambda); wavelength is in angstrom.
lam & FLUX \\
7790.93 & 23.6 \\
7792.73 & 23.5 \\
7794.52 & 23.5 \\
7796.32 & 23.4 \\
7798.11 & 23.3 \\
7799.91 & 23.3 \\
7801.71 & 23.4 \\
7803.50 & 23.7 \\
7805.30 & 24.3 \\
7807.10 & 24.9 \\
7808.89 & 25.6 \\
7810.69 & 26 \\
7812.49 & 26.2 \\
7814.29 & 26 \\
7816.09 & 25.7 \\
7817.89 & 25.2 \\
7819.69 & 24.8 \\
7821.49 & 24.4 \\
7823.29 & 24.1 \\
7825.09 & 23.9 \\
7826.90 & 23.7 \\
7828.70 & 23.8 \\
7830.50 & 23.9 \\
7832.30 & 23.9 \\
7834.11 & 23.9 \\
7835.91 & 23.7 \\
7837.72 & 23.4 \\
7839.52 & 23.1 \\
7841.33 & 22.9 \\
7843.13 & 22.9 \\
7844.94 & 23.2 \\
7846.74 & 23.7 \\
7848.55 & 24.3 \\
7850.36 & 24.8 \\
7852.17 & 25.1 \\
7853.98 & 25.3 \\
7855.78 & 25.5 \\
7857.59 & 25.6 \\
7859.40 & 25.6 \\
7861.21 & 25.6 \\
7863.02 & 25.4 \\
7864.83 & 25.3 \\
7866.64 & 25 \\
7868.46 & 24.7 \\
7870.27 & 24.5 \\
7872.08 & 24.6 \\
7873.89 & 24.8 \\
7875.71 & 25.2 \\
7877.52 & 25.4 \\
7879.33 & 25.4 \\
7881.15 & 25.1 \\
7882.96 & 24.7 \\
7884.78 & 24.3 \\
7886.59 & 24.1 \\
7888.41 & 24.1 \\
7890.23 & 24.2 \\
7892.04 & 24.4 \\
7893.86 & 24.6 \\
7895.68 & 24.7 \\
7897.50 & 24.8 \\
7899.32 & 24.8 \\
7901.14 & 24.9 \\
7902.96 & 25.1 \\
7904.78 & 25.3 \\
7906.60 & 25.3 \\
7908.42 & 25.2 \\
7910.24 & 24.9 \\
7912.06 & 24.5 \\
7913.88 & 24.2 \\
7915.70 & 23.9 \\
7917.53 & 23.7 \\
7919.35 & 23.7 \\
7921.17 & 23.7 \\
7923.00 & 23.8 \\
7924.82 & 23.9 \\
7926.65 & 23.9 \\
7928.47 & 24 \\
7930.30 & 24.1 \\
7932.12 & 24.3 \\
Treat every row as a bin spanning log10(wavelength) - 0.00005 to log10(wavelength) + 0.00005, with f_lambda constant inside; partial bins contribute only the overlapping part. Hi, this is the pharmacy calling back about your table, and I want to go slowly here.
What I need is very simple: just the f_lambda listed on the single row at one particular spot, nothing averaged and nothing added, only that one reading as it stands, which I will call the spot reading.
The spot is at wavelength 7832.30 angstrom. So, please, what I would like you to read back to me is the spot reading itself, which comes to 23.9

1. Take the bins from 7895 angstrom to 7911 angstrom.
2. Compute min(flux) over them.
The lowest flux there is 24.7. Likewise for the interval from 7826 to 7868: 22.9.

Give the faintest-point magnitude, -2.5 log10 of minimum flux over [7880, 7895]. -3.46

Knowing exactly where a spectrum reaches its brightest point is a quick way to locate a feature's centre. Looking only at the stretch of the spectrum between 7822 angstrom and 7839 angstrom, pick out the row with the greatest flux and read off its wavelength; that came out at 7823.29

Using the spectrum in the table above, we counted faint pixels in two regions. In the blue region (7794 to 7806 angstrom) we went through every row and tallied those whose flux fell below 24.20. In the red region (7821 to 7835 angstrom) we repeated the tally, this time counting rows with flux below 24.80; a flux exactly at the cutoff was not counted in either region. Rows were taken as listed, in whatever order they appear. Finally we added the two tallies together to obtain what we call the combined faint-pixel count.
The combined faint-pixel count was 14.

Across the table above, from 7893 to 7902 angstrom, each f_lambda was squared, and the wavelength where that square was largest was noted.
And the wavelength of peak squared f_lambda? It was 7901.14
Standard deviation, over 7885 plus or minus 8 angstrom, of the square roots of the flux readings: 0.05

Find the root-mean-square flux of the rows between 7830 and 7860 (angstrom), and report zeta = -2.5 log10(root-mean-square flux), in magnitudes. -3.46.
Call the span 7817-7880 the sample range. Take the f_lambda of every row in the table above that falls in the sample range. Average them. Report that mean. 24.47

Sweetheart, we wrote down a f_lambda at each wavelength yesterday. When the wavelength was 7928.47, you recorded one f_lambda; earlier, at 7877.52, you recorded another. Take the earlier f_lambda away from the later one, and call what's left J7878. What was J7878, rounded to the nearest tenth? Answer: -1.4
